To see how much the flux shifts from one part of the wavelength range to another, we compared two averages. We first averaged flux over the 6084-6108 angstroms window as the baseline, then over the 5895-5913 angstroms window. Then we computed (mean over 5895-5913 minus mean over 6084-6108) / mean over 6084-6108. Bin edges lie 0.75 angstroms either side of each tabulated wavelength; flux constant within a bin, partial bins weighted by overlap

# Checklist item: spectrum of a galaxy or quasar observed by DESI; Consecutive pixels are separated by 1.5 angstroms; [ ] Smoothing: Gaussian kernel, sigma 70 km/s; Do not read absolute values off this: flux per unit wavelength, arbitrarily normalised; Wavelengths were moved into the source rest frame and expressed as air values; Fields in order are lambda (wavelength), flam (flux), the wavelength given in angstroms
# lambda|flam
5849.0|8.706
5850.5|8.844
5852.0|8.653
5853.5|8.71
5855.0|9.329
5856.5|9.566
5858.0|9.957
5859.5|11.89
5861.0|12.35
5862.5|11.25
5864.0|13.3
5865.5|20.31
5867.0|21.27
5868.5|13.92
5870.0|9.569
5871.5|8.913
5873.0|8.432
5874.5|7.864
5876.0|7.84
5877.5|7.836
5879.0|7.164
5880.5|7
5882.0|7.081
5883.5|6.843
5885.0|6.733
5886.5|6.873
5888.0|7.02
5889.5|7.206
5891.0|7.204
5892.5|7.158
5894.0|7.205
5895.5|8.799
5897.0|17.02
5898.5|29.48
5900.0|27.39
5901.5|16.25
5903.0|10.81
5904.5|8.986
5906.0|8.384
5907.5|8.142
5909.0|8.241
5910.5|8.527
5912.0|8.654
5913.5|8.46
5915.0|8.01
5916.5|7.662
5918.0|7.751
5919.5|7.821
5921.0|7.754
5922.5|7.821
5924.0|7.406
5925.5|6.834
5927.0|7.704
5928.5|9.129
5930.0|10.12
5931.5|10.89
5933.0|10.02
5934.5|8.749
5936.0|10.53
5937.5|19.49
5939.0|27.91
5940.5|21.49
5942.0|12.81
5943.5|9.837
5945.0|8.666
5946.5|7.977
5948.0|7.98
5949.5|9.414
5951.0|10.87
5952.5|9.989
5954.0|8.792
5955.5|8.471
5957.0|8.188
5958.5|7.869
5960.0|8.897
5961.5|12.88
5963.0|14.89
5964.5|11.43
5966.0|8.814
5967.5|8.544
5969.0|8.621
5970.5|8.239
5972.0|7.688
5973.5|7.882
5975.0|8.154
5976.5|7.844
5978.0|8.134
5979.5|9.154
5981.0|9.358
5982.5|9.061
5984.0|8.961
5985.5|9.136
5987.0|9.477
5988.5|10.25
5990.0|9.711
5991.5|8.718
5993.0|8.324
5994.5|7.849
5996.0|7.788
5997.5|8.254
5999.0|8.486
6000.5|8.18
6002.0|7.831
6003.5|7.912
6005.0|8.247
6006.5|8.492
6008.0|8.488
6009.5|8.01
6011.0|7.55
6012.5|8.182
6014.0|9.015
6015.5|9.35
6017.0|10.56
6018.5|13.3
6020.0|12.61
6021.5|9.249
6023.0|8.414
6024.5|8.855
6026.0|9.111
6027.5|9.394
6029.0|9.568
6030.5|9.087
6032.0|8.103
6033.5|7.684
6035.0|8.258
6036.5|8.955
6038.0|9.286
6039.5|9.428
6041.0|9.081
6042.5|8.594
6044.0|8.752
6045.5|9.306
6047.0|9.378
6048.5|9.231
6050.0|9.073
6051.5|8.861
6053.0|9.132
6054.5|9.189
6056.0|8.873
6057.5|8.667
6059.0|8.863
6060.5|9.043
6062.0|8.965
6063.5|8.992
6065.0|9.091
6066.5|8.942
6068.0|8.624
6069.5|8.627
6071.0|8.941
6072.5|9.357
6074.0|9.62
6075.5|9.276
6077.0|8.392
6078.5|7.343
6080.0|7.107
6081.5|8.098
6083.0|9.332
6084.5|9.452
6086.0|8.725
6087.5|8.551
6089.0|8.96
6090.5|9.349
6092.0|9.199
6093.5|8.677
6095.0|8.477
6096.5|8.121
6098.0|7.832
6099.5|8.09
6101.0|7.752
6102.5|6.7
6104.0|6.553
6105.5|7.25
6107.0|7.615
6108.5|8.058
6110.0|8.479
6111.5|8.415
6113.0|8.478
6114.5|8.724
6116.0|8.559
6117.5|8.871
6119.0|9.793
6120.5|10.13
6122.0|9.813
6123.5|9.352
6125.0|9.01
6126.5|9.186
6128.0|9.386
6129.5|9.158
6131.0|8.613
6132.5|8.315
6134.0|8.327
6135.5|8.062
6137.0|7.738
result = 0.6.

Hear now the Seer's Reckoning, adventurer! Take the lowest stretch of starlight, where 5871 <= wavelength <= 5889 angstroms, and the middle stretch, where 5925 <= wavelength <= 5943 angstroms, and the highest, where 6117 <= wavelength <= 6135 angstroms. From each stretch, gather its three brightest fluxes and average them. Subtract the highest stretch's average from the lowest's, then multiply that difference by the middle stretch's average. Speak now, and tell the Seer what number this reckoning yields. -35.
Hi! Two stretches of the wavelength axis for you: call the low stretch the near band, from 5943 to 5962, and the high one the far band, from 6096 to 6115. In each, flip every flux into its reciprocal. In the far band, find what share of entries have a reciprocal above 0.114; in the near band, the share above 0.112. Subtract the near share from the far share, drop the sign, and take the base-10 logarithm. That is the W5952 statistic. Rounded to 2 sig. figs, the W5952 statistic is -0.41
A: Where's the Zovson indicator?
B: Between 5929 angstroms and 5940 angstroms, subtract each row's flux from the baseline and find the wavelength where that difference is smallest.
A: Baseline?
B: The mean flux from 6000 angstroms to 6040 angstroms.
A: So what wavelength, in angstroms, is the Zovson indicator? 5939.0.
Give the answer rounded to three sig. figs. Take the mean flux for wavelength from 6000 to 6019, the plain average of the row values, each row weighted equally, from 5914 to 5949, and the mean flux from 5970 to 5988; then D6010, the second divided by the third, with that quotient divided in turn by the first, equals 0.140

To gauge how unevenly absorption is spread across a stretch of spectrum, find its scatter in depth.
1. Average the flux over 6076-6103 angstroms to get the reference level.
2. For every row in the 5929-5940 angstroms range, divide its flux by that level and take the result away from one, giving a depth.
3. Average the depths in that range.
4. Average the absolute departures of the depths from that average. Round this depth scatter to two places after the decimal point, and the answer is 0.67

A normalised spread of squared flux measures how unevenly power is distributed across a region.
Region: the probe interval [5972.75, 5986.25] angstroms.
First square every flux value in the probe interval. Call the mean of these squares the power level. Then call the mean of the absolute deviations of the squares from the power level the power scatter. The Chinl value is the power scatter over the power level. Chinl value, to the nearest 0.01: 0.13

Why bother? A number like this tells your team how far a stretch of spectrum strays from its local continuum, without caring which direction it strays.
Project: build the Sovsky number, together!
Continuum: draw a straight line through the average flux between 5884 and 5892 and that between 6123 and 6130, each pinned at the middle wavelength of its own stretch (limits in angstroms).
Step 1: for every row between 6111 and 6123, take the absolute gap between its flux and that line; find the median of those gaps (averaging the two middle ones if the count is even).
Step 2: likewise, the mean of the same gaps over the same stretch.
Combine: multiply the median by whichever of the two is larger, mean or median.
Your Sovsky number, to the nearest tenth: 0.4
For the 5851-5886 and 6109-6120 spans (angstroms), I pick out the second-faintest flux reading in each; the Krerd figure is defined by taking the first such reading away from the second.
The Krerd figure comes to 1.6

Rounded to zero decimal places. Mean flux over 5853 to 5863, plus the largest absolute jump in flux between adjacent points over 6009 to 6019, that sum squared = 174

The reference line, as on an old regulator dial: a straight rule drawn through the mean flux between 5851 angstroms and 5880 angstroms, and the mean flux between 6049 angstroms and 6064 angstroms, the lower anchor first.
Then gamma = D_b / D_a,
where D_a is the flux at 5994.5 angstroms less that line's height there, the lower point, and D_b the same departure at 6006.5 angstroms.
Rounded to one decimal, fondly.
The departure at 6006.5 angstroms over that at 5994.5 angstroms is 0.6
